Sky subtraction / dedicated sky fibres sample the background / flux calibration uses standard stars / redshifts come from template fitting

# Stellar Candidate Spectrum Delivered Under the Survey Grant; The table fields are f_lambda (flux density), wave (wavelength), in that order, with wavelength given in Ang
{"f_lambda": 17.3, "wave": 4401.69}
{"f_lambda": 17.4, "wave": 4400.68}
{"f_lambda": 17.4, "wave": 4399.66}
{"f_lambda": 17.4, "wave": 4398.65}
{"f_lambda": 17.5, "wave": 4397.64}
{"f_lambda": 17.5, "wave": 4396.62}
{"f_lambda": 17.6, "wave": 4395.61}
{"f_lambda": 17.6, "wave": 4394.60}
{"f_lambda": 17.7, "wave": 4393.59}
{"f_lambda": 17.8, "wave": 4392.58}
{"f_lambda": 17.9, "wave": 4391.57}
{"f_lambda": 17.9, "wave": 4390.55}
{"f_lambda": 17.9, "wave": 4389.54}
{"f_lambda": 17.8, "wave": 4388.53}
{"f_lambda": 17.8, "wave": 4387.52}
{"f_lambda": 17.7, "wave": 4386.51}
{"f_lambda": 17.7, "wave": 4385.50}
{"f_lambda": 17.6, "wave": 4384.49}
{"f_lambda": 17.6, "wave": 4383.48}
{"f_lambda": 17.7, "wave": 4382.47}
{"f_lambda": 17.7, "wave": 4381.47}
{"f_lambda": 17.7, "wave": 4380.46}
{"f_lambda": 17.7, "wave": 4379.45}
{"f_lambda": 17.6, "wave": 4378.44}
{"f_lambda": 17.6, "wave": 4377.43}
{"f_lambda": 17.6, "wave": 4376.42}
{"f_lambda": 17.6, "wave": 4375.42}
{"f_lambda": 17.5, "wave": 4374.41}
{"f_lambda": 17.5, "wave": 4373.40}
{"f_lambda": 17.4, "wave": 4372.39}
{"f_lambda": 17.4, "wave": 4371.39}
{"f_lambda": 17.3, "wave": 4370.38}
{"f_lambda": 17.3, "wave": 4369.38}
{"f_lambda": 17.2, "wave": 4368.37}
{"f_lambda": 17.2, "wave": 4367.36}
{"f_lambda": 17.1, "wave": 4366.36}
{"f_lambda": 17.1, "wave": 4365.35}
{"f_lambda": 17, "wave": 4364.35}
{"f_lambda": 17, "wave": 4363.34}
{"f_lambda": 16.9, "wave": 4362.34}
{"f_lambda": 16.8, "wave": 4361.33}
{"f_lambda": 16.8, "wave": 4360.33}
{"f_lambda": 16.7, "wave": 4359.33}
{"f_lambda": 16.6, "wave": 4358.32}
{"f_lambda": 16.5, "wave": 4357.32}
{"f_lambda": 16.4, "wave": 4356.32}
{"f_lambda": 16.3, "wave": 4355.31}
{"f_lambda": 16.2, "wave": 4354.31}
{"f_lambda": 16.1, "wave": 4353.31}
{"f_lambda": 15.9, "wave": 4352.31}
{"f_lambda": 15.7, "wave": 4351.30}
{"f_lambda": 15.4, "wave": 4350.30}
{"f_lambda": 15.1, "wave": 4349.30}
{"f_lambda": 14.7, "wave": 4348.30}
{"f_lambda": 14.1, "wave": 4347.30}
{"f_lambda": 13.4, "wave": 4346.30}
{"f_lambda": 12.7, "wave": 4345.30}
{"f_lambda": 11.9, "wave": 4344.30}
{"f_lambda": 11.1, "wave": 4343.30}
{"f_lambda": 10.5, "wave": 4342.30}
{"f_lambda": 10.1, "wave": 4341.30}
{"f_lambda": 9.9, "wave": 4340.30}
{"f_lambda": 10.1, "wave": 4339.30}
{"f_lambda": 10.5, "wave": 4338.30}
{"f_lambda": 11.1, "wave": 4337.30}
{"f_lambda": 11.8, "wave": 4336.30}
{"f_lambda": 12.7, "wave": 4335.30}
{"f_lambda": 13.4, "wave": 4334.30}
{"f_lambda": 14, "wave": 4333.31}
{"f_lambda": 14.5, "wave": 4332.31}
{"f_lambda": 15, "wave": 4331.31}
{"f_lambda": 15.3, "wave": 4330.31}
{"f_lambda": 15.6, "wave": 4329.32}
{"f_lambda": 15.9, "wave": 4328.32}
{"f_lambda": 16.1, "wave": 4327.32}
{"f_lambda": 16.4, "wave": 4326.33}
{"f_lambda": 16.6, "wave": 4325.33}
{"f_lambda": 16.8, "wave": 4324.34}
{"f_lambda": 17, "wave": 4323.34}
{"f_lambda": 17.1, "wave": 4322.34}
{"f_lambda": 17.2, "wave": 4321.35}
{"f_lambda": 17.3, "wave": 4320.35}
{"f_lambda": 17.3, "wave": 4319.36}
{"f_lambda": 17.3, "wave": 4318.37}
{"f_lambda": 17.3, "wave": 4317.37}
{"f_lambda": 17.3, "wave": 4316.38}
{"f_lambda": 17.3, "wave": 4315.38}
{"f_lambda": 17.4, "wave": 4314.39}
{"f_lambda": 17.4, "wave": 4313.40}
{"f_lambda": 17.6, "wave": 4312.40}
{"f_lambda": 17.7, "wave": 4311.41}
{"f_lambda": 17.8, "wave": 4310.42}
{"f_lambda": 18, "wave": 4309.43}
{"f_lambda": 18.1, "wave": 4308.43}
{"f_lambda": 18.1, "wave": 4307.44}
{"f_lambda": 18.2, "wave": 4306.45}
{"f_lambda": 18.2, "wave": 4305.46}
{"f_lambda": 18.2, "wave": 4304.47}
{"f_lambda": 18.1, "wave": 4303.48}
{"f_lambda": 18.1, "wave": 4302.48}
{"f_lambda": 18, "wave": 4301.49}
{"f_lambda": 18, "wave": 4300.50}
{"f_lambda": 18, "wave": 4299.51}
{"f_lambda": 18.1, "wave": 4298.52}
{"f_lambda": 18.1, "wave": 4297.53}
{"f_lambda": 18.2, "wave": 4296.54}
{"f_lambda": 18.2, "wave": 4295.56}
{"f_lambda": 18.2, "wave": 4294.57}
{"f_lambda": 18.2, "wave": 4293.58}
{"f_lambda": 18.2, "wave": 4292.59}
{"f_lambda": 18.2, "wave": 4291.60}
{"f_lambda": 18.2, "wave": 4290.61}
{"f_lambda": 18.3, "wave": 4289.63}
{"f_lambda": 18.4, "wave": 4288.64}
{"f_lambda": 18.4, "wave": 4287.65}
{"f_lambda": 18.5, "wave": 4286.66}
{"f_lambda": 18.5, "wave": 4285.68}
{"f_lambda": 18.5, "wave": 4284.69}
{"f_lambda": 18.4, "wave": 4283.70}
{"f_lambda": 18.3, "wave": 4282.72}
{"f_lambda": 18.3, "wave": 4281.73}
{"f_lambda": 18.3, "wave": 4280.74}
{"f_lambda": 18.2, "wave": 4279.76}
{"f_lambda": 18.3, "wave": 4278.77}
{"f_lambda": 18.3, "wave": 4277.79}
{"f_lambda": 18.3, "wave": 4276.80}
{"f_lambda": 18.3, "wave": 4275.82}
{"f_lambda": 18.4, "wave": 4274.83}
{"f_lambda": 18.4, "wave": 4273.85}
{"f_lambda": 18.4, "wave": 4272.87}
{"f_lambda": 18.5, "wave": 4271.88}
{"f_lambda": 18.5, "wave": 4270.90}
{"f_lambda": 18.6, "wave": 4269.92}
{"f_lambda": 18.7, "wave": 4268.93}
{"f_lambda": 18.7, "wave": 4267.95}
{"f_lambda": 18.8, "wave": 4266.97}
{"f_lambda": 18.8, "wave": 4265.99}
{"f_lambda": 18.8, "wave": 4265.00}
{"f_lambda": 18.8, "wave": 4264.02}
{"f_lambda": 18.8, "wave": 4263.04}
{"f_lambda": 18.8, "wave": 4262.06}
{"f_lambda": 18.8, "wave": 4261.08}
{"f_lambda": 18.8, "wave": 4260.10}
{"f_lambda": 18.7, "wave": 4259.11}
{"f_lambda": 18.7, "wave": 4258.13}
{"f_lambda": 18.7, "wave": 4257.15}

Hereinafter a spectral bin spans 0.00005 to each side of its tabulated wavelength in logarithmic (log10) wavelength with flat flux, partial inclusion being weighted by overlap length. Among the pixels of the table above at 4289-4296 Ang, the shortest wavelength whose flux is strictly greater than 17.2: 4289.63 Ang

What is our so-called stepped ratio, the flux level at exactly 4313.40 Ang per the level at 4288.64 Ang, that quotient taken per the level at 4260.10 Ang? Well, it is 0.050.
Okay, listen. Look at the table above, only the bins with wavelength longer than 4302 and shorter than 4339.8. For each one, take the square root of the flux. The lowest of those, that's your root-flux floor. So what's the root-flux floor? 3.18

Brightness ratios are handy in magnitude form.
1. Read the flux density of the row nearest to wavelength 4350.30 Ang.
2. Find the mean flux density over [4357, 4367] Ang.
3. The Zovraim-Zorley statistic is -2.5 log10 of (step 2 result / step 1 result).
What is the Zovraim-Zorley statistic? -0.10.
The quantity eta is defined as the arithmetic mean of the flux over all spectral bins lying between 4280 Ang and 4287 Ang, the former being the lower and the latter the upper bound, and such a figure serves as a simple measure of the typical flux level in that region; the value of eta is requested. 18.4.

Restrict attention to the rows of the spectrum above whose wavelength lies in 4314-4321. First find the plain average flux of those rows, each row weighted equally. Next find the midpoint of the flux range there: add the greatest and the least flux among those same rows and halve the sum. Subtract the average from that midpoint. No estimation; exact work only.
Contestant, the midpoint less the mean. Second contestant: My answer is 0.04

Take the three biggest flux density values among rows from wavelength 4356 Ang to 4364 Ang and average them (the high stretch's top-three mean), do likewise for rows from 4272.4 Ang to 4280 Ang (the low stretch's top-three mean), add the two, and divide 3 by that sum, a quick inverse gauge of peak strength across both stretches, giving 0.0850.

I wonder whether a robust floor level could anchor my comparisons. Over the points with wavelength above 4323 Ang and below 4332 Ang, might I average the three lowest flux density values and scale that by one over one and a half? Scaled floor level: 10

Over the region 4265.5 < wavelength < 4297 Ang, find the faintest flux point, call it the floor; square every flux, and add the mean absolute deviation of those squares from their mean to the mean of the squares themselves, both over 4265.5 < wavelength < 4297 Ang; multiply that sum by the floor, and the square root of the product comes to 79.1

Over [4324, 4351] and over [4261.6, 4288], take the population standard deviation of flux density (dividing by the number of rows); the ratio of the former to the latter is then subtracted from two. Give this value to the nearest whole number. -9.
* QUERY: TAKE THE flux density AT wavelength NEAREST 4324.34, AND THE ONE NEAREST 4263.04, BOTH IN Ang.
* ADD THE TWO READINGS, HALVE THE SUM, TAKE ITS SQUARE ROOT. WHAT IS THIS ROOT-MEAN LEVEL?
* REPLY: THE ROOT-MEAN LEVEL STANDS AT 4.22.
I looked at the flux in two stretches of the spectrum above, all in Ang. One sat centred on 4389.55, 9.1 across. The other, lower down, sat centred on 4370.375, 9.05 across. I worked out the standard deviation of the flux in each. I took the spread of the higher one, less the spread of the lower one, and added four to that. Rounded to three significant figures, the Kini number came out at 3.95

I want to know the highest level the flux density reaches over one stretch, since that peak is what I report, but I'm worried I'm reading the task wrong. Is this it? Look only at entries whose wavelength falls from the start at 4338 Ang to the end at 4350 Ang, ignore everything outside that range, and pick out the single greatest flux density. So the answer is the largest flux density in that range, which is 15.1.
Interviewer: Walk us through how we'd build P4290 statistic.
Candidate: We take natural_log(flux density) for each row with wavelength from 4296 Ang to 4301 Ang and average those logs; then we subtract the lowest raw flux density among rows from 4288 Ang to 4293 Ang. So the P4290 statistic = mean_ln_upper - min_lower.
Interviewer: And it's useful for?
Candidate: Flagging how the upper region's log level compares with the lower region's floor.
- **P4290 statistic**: -15.3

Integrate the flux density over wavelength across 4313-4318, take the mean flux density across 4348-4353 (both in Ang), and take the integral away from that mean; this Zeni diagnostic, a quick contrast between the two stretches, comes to -71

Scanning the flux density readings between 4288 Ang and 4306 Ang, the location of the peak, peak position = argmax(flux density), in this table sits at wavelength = 4288.64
